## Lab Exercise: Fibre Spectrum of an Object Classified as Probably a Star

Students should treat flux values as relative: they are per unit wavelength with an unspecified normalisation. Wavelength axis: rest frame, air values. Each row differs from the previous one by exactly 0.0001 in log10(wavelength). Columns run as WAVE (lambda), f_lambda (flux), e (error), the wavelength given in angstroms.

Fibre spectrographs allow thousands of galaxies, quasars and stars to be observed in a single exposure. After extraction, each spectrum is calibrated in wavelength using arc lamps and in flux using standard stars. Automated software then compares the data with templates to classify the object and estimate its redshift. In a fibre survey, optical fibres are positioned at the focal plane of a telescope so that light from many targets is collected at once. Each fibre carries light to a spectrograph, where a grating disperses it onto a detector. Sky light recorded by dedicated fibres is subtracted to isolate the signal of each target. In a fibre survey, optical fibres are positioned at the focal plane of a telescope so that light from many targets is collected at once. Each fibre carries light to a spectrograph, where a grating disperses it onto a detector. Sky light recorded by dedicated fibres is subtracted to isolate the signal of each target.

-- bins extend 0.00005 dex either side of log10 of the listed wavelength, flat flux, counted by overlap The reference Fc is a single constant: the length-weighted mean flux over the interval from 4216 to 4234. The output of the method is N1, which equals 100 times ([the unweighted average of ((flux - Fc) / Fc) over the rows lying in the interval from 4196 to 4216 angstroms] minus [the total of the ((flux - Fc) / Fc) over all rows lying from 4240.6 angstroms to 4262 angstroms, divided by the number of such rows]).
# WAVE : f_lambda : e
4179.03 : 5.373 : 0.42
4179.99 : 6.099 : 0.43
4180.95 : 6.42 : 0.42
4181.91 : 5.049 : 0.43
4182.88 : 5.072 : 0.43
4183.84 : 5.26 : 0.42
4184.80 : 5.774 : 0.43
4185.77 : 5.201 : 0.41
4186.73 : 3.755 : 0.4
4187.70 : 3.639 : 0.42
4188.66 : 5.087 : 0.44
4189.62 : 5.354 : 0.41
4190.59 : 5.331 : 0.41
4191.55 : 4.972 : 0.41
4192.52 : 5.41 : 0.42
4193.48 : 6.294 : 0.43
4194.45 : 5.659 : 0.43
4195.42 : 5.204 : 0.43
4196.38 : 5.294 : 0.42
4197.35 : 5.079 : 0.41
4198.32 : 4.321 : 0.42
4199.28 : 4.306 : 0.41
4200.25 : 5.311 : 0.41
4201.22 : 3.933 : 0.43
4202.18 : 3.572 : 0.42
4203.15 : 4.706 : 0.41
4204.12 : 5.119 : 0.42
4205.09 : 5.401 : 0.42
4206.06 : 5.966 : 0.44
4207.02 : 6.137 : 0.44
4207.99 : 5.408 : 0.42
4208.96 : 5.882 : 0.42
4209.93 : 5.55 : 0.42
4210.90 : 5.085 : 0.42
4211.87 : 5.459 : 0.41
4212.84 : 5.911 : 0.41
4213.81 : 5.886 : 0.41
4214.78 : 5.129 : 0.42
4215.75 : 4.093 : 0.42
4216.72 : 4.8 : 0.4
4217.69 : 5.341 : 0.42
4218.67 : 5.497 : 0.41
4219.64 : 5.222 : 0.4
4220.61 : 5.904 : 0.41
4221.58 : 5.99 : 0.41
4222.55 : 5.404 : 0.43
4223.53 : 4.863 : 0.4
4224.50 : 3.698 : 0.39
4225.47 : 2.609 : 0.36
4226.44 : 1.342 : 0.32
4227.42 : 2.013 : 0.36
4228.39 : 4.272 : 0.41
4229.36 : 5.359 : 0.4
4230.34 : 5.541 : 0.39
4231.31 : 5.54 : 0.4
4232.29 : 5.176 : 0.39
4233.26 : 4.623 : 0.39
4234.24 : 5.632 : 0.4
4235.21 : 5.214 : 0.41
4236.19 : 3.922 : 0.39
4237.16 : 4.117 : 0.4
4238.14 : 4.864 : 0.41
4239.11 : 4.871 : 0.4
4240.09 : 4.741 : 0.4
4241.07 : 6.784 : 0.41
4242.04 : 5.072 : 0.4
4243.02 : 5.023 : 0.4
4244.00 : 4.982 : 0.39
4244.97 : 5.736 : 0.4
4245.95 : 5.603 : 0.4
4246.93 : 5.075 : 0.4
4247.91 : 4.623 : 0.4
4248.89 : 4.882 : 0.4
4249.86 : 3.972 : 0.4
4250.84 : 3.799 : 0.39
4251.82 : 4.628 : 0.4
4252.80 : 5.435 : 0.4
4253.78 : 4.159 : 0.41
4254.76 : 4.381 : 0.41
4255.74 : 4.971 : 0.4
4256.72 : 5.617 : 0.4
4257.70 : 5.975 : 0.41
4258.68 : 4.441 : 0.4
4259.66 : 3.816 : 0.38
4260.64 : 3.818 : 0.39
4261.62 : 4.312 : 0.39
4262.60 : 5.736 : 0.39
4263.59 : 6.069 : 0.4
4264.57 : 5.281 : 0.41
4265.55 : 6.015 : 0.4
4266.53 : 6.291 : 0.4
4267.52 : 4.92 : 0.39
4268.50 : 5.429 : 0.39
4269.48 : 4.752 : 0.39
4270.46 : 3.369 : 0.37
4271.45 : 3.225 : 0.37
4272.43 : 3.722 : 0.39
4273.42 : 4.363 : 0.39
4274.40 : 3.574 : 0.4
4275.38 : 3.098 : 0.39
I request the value 5.5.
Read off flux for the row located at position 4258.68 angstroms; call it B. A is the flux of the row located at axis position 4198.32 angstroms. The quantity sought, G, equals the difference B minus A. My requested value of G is 0.1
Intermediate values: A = 4.321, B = 4.441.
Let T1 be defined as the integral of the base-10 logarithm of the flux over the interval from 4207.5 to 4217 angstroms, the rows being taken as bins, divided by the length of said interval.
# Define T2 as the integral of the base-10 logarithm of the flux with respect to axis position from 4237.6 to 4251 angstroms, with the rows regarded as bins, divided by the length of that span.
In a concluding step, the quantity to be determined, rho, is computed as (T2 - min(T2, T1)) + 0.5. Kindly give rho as 0.500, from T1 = 0.724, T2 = 0.698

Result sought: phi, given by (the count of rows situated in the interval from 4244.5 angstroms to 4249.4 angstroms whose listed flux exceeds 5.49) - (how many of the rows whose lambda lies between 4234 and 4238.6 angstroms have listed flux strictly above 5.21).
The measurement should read 0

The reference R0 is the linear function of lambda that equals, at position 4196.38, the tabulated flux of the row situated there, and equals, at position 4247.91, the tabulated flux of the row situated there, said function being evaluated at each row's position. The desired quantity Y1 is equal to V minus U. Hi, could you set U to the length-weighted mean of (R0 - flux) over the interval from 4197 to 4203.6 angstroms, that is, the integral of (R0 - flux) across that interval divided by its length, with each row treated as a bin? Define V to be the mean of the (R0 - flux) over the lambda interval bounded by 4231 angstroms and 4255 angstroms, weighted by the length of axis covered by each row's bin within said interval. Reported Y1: -1.0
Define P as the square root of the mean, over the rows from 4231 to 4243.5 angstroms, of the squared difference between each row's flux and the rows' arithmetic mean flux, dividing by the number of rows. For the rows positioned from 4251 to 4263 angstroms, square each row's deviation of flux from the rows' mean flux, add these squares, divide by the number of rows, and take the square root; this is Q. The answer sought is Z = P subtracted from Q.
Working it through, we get 0.0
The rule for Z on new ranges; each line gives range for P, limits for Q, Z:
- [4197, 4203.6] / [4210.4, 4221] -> -0.1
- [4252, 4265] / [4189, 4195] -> -0.4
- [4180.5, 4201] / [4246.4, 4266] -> 0.1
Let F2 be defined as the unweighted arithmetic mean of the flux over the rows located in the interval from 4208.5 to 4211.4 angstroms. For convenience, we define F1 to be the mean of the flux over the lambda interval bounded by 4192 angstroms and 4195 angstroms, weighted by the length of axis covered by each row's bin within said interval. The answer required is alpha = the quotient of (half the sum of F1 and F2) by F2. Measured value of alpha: 1.02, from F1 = 5.8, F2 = 5.5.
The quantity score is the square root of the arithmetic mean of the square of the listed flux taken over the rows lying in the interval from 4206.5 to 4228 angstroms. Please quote 5.04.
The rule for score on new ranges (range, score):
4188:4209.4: 5.21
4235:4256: 4.90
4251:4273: 4.92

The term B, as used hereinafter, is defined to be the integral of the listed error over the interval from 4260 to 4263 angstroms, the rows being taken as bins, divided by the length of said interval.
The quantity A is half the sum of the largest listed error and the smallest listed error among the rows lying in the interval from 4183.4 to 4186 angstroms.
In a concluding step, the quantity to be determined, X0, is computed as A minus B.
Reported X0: 0.03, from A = 0.420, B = 0.390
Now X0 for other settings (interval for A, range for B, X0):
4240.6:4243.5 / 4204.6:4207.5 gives -0.03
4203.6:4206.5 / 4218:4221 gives 0.02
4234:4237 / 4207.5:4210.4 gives -0.02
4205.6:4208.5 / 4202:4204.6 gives 0.01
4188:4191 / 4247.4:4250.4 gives 0.02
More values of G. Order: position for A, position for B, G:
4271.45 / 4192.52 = 2.2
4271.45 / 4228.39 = 1.0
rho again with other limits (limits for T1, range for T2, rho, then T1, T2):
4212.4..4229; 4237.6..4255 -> 0.556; 0.632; 0.689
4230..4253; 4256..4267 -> 0.516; 0.694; 0.710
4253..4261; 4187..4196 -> 0.545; 0.666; 0.710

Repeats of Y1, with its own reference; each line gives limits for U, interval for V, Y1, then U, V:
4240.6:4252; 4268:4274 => 0.6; -0.4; 0.19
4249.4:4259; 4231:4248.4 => -0.1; -0.2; -0.35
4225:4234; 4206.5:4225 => -1.0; 0.8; -0.29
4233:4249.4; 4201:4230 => 0.5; -0.3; 0.18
